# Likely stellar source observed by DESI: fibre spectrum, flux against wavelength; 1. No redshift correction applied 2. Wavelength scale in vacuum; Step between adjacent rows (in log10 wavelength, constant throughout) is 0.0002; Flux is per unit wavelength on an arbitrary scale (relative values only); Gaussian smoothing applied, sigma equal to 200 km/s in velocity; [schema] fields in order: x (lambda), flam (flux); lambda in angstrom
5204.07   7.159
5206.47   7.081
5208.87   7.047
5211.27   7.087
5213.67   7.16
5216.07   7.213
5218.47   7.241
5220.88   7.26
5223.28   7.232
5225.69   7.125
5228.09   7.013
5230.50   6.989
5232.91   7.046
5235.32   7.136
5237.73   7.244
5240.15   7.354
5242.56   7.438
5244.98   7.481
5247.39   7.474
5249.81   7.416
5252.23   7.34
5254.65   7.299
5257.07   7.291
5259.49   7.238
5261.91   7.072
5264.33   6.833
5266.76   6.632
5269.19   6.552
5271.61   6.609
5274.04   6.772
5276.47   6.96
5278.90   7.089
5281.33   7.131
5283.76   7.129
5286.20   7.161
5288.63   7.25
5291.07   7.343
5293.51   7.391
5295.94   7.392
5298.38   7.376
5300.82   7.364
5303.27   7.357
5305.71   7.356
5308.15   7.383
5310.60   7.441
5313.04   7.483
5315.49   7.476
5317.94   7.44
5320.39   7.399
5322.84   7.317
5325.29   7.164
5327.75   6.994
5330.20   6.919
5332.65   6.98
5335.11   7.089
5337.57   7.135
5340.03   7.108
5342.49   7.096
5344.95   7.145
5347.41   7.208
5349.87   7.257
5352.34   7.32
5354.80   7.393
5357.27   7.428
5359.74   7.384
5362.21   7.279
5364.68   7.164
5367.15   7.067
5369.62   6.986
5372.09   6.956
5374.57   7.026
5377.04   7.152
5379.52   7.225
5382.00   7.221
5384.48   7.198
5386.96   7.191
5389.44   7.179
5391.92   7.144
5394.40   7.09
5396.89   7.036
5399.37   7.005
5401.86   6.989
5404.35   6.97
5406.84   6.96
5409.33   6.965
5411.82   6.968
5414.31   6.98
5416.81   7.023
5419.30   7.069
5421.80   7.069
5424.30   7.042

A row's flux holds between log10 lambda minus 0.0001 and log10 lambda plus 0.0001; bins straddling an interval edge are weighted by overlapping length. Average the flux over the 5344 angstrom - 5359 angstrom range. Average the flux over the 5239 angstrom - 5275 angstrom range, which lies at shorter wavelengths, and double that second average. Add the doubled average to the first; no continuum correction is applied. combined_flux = 21.5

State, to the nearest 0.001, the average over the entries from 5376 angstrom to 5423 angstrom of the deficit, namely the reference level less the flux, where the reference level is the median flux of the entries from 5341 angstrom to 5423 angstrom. 0.021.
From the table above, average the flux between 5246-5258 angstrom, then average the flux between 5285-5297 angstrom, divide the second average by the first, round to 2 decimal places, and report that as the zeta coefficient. 0.99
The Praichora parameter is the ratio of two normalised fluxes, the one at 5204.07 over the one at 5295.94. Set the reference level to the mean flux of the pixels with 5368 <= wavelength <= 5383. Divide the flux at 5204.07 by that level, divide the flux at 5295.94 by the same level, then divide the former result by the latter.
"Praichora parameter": 0.97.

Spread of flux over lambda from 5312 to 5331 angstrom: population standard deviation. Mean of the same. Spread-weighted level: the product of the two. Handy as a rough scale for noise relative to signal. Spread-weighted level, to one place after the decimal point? 1.5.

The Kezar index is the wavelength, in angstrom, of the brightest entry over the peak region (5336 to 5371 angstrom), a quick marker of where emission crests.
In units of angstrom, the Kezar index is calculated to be 5357.27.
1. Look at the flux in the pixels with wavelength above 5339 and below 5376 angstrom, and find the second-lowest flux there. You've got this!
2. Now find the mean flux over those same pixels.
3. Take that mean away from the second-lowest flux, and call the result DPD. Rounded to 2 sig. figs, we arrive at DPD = -0.20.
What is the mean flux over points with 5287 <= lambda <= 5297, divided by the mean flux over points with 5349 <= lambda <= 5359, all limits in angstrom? 1.00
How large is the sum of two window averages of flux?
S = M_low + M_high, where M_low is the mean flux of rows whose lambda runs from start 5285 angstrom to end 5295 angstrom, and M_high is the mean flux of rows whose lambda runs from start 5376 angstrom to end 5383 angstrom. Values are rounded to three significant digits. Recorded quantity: 14.5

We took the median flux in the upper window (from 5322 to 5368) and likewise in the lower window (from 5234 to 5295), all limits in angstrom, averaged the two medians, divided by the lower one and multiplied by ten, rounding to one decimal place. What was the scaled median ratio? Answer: 9.9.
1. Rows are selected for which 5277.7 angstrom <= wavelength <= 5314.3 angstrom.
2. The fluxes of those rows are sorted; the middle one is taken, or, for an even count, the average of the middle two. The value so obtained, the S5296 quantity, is 7.36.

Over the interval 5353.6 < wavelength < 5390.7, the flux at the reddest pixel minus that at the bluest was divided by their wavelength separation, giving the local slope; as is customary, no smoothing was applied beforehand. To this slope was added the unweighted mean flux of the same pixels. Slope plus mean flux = 7.18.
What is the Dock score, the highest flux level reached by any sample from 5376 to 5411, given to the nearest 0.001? 7.225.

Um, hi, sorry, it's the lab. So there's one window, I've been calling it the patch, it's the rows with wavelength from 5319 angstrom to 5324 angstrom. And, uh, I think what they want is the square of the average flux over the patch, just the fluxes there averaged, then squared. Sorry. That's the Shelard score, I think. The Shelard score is 54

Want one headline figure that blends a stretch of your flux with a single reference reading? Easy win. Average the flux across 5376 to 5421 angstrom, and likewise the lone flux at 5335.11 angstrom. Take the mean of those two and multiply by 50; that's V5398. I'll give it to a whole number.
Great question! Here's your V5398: 354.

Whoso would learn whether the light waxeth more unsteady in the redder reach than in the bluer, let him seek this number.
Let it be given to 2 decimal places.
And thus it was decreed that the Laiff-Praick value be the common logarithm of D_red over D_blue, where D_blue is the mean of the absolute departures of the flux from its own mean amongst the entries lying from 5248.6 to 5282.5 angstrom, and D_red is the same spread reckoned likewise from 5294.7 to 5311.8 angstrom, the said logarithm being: -1.08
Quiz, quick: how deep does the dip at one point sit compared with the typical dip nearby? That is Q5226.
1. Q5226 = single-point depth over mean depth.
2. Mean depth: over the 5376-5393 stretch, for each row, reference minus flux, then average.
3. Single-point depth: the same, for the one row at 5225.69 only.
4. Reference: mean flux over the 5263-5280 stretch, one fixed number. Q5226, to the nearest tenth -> 0.8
